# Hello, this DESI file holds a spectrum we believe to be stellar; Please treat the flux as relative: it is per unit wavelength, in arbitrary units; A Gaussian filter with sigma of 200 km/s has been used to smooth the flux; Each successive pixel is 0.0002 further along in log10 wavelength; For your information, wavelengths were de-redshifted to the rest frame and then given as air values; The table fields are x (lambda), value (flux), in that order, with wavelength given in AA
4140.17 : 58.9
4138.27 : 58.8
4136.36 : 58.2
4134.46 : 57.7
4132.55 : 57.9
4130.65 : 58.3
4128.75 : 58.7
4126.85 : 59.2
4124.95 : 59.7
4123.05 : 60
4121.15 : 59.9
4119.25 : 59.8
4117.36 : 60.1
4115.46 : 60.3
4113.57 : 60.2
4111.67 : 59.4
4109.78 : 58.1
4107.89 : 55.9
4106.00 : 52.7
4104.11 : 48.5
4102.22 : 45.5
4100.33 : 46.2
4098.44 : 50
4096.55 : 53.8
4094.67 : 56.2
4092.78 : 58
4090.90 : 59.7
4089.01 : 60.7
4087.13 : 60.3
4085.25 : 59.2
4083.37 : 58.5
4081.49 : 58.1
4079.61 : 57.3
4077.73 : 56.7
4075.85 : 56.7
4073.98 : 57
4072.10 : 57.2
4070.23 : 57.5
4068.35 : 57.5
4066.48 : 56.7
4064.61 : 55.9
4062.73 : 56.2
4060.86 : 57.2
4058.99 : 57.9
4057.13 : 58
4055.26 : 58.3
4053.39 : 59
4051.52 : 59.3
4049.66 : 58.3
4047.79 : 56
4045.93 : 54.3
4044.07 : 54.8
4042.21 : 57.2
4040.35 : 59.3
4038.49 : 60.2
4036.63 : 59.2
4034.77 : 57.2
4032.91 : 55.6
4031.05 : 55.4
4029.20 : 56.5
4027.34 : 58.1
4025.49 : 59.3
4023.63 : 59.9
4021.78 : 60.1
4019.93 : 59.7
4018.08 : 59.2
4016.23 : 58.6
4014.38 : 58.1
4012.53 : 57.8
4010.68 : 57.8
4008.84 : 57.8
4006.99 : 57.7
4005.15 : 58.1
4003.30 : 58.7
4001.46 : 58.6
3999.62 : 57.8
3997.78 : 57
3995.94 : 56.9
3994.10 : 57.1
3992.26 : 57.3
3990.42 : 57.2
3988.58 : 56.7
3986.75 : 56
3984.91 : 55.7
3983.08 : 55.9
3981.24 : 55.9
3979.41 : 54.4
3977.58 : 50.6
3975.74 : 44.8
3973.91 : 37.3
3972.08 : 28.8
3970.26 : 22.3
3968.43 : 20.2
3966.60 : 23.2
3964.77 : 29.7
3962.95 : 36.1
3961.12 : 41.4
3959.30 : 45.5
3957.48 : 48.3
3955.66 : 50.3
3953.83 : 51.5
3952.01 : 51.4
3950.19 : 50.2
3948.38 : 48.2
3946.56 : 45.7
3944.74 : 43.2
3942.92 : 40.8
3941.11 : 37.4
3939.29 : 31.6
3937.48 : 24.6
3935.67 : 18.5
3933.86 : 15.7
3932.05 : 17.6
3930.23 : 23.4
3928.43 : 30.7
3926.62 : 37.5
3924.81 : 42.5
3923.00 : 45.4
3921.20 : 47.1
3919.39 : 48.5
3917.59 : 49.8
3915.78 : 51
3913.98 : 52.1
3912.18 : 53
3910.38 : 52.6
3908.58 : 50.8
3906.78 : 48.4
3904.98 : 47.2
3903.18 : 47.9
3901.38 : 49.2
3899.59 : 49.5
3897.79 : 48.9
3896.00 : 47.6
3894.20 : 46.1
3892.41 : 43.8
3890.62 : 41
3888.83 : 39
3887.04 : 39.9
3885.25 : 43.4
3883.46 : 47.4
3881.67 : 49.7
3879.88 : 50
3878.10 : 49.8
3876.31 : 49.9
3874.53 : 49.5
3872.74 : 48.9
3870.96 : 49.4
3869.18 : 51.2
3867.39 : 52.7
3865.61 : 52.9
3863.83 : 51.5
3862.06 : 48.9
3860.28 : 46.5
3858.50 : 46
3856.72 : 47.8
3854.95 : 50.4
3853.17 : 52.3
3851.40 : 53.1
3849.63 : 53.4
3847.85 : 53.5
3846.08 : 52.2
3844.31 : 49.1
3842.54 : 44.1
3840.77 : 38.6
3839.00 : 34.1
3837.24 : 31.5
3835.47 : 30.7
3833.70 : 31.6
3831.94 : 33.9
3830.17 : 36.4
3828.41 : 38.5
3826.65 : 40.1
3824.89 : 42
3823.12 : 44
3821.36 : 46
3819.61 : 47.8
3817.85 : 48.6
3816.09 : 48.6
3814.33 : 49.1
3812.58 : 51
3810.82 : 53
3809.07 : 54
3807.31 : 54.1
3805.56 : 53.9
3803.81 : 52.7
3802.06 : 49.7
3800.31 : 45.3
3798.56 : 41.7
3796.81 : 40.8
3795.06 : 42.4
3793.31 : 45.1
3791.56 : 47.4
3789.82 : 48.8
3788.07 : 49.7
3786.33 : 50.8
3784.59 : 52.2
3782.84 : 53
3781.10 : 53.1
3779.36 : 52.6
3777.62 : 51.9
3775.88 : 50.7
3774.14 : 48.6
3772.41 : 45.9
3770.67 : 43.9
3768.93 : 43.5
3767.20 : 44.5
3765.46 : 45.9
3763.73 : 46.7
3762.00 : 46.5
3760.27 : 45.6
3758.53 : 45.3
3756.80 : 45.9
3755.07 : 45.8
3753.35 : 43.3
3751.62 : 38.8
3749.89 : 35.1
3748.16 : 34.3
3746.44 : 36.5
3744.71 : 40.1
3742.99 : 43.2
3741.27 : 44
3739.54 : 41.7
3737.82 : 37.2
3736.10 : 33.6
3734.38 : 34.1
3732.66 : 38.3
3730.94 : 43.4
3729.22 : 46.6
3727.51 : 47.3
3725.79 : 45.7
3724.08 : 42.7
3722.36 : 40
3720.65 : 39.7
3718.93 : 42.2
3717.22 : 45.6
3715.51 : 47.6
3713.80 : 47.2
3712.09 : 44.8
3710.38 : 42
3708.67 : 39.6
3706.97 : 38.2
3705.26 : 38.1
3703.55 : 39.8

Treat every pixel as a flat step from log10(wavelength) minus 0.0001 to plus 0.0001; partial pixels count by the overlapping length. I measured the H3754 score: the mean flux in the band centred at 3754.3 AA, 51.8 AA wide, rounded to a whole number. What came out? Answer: 43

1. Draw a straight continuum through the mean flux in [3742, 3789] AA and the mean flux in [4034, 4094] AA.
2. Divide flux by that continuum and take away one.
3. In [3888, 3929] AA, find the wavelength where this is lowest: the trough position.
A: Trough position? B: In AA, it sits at 3928.43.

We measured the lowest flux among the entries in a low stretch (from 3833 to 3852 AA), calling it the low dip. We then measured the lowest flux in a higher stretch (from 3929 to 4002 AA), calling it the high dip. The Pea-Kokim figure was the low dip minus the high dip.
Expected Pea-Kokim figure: 15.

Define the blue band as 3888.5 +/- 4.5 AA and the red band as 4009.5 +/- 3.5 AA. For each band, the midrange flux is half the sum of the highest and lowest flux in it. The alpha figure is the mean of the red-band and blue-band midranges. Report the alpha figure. 50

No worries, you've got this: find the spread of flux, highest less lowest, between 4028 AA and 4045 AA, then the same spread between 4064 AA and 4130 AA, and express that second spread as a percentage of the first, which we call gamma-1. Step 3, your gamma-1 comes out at 281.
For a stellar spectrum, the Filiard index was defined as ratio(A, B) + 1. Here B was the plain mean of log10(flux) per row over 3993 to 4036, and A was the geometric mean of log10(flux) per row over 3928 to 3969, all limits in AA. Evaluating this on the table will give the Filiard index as 1.86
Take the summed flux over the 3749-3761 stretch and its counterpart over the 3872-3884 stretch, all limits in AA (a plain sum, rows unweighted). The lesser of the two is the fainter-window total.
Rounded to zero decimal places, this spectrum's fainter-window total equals 300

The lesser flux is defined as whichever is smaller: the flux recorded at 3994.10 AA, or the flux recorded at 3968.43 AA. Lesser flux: 20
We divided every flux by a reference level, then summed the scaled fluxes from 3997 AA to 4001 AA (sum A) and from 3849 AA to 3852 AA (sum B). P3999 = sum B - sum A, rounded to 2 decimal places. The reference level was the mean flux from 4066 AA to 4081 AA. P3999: -0.15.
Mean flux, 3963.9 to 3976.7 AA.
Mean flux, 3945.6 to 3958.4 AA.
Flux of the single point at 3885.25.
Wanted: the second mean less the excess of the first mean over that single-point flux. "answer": 63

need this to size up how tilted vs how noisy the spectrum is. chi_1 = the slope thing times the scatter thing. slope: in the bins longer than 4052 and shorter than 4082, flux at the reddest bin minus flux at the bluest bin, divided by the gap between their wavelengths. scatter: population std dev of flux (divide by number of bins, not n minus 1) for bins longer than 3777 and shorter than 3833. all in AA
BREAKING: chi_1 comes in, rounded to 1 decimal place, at -0.2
